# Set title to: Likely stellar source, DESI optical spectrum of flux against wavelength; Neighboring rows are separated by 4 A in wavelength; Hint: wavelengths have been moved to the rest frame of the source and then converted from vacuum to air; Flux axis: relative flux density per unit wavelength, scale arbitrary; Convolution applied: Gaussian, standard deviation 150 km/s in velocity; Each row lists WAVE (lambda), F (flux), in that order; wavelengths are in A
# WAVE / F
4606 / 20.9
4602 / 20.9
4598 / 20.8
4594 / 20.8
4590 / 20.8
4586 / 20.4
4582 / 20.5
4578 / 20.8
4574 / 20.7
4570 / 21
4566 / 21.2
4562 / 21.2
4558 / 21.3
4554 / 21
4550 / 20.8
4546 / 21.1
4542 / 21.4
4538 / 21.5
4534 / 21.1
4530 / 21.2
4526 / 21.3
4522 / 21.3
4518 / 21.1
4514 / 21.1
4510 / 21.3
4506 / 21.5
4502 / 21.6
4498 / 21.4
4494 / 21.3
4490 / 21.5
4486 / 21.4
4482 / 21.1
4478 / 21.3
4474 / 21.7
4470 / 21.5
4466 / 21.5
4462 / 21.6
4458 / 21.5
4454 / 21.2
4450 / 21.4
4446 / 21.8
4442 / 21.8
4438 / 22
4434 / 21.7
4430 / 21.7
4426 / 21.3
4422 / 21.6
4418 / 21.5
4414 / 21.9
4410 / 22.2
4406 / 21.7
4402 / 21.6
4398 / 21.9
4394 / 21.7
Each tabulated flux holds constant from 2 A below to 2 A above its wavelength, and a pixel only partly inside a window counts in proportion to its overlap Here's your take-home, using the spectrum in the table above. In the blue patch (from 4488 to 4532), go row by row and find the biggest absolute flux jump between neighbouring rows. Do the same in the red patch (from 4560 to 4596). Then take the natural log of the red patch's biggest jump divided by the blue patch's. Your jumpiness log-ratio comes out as 0.69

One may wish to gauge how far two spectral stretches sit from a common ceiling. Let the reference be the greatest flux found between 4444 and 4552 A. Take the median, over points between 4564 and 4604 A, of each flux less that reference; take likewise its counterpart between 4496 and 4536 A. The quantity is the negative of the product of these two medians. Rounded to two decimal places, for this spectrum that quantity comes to -0.50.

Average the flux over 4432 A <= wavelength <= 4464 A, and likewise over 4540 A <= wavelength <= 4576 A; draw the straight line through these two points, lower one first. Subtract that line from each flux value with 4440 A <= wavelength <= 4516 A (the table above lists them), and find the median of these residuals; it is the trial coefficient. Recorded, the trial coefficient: -0.017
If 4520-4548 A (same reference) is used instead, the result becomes 0.043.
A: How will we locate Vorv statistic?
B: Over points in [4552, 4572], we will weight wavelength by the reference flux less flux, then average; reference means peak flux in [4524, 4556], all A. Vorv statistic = 4562.2 A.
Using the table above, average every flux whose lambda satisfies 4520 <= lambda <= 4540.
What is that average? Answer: 21.3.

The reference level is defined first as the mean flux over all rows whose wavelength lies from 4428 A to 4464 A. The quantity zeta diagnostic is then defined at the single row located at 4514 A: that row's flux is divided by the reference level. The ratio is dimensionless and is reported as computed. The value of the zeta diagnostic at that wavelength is 0.975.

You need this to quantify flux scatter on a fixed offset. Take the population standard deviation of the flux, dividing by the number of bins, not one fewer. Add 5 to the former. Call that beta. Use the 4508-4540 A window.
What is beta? 5.13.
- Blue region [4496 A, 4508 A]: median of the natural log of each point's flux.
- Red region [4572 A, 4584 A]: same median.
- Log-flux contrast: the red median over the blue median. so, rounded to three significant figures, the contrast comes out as 0.988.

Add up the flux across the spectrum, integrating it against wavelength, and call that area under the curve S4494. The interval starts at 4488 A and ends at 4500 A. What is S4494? 257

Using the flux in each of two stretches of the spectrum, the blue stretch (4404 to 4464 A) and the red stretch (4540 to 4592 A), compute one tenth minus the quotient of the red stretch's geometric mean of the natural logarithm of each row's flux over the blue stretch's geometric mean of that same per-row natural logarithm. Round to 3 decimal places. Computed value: -0.889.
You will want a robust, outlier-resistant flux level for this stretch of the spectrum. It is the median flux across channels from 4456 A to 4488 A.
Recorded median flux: 21.5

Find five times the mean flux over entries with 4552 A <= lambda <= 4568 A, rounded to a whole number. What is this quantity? 106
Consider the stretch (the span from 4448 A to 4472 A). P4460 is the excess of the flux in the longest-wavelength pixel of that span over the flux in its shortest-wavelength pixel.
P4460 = 0.10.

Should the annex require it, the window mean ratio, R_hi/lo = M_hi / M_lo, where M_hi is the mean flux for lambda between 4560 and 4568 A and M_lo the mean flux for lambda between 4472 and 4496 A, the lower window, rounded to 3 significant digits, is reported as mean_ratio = 0.991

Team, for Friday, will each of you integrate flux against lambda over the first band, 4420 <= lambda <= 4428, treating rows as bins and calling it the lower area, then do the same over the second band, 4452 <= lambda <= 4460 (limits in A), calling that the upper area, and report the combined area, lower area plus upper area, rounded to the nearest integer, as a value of 342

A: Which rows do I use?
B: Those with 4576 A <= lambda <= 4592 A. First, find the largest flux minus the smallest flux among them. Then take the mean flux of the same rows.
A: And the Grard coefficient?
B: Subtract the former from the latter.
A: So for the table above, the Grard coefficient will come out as 20.2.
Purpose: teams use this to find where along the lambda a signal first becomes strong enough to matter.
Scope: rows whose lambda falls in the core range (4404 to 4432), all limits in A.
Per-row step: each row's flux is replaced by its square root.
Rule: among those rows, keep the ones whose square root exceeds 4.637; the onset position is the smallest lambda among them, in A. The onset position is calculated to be 4406 A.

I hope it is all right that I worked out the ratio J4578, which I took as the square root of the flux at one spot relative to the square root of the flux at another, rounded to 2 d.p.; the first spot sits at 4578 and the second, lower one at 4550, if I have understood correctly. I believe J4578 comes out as 1.00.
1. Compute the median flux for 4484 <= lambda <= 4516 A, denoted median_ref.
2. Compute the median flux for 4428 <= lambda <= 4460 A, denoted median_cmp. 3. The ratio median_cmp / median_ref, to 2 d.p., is 1.01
